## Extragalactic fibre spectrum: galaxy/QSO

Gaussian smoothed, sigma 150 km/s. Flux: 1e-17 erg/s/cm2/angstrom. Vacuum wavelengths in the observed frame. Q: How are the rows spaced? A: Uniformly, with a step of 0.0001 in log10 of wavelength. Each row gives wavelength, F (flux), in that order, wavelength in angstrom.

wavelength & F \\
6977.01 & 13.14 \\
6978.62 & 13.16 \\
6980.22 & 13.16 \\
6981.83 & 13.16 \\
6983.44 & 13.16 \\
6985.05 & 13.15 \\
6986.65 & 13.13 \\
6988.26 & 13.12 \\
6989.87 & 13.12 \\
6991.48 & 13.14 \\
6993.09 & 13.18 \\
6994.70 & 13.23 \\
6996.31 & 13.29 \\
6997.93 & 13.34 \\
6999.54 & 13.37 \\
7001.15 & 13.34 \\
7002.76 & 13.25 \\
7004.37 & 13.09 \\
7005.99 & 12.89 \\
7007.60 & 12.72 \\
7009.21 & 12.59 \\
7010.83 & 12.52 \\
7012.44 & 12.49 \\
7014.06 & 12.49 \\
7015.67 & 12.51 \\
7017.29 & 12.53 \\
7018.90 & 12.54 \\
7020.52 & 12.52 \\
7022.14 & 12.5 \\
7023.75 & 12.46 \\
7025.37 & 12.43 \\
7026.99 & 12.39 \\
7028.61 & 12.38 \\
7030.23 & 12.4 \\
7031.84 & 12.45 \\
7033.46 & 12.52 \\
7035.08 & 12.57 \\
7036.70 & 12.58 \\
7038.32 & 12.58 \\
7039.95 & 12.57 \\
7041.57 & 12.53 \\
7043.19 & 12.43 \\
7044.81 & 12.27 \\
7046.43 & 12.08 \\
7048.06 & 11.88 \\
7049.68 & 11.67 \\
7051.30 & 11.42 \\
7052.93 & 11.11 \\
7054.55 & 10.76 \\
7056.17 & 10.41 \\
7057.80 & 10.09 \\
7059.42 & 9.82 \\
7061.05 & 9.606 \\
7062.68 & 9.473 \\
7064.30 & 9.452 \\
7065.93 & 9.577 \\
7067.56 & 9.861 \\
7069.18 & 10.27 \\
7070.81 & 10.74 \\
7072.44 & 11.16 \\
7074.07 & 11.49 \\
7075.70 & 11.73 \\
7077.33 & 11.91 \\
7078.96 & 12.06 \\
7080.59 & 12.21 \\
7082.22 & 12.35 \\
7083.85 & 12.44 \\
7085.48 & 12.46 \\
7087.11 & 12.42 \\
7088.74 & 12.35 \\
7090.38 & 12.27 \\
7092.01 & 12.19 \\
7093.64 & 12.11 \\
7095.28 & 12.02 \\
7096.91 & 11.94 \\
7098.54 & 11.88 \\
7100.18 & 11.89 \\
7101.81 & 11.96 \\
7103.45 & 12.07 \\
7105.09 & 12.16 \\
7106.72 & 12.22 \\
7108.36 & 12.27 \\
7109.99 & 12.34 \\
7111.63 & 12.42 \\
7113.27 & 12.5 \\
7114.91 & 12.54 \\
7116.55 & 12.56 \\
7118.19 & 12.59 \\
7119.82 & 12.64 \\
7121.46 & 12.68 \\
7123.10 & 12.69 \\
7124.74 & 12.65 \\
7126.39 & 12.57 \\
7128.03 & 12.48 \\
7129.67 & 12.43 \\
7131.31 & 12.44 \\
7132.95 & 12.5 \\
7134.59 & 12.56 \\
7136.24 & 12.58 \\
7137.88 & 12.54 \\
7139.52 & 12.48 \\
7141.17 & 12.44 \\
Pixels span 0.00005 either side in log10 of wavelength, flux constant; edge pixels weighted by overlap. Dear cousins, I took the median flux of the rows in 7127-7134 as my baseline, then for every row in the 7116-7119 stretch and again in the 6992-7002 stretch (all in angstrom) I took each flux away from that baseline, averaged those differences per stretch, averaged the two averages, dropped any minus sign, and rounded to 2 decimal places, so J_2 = 0.47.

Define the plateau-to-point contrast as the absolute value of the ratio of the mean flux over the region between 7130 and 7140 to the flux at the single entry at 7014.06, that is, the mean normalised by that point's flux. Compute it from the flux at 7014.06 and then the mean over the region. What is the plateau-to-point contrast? 1.00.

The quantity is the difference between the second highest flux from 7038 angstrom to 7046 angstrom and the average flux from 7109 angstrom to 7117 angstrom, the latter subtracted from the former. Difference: 0.1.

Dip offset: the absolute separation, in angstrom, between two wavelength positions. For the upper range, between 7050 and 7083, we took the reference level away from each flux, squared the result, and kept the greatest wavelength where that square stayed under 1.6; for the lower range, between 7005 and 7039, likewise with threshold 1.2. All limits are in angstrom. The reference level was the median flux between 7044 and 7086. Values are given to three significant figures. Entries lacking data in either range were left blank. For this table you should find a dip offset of 53.6 angstrom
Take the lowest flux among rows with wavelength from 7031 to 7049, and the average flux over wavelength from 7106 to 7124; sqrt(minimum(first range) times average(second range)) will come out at 12.2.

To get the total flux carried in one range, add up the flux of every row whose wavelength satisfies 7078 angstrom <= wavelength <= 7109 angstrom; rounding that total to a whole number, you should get 231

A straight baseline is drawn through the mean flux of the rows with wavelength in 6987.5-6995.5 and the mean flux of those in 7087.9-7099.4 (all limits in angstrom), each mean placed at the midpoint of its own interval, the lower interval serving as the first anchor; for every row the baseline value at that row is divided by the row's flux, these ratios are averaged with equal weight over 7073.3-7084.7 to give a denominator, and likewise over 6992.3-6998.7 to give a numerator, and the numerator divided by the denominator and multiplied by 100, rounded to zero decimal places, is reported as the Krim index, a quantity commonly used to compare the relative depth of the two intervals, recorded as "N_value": 97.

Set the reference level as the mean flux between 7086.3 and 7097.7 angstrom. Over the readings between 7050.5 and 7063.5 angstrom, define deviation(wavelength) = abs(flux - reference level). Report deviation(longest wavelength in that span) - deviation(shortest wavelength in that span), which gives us 1.95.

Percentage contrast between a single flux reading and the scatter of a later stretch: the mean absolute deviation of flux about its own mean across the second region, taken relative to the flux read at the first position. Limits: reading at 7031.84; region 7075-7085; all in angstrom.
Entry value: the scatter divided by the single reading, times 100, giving 1.7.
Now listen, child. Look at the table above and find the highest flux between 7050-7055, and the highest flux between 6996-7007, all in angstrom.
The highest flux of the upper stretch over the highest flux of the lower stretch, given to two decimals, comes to 0.85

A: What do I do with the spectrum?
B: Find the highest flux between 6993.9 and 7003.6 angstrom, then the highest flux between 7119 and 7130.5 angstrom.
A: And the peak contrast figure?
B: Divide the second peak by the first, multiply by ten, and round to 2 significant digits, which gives 9.5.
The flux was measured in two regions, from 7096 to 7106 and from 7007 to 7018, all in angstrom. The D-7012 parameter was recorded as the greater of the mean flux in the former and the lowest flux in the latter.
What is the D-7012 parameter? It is 12.5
